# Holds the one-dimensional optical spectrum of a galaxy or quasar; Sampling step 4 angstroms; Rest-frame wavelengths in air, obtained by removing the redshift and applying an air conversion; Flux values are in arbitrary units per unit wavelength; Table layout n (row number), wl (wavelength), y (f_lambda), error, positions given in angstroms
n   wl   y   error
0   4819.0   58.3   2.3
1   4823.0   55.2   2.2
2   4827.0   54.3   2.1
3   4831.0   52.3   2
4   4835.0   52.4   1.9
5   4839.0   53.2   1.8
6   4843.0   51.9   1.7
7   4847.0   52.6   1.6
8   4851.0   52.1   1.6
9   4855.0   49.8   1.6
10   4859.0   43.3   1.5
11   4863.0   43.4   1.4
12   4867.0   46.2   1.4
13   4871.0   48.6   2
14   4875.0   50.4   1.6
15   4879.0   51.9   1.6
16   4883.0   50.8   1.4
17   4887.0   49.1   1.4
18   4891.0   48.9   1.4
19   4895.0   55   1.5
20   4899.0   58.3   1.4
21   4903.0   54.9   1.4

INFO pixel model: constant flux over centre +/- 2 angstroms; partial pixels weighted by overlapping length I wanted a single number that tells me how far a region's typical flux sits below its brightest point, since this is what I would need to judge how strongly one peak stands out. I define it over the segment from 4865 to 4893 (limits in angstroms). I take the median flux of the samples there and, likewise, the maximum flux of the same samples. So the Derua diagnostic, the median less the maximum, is -2.8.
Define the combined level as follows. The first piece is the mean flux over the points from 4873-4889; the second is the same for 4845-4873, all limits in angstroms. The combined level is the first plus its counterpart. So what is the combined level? 99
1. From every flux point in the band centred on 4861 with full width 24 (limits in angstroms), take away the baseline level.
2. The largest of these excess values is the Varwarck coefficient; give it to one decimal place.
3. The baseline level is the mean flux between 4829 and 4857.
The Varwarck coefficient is 0.1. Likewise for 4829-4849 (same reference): 1.2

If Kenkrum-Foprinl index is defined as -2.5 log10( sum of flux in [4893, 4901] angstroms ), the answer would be -5.14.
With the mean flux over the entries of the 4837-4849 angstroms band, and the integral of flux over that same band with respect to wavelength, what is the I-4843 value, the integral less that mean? 578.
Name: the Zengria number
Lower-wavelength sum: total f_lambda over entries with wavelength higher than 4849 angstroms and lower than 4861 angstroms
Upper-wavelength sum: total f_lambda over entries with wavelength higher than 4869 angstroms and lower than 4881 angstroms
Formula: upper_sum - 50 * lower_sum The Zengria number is -7109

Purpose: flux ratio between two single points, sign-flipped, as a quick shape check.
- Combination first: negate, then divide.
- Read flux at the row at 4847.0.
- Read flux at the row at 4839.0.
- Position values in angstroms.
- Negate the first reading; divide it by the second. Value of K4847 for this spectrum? -0.99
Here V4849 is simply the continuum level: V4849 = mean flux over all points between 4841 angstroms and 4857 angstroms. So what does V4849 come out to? 51.6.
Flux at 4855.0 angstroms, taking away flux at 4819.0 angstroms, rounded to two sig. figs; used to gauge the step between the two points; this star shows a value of -8.5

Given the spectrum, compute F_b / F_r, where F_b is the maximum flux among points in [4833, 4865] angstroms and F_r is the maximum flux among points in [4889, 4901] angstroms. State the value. 0.913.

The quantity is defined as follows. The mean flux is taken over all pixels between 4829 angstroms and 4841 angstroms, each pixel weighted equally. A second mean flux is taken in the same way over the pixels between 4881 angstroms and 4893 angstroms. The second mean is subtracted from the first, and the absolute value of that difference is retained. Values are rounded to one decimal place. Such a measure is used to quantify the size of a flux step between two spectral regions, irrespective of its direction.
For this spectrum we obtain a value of 3.0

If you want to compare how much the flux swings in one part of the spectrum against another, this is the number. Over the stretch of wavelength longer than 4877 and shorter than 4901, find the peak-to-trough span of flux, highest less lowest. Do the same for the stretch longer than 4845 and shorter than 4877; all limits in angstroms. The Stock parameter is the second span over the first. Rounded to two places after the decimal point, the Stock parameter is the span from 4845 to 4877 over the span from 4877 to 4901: 0.99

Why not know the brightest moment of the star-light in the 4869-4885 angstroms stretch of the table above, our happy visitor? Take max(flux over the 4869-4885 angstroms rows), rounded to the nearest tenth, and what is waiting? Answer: 51.9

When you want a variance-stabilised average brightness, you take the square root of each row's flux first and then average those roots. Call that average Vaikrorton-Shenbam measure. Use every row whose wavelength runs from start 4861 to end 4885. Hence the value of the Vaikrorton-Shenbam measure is 6.96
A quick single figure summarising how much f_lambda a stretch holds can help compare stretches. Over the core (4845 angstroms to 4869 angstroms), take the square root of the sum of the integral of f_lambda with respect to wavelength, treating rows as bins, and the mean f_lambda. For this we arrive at 35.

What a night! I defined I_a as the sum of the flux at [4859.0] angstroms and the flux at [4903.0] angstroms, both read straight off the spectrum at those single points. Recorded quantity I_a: 98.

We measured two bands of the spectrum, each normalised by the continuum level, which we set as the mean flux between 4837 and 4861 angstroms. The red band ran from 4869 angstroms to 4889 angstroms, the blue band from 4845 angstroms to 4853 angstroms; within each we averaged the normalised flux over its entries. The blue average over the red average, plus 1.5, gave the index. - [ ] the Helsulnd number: 2.54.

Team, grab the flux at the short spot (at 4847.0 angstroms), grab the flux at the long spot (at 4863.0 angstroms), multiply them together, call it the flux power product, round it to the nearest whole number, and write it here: 2283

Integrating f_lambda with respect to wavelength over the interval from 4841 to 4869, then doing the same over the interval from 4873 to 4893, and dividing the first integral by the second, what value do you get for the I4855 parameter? 1.4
